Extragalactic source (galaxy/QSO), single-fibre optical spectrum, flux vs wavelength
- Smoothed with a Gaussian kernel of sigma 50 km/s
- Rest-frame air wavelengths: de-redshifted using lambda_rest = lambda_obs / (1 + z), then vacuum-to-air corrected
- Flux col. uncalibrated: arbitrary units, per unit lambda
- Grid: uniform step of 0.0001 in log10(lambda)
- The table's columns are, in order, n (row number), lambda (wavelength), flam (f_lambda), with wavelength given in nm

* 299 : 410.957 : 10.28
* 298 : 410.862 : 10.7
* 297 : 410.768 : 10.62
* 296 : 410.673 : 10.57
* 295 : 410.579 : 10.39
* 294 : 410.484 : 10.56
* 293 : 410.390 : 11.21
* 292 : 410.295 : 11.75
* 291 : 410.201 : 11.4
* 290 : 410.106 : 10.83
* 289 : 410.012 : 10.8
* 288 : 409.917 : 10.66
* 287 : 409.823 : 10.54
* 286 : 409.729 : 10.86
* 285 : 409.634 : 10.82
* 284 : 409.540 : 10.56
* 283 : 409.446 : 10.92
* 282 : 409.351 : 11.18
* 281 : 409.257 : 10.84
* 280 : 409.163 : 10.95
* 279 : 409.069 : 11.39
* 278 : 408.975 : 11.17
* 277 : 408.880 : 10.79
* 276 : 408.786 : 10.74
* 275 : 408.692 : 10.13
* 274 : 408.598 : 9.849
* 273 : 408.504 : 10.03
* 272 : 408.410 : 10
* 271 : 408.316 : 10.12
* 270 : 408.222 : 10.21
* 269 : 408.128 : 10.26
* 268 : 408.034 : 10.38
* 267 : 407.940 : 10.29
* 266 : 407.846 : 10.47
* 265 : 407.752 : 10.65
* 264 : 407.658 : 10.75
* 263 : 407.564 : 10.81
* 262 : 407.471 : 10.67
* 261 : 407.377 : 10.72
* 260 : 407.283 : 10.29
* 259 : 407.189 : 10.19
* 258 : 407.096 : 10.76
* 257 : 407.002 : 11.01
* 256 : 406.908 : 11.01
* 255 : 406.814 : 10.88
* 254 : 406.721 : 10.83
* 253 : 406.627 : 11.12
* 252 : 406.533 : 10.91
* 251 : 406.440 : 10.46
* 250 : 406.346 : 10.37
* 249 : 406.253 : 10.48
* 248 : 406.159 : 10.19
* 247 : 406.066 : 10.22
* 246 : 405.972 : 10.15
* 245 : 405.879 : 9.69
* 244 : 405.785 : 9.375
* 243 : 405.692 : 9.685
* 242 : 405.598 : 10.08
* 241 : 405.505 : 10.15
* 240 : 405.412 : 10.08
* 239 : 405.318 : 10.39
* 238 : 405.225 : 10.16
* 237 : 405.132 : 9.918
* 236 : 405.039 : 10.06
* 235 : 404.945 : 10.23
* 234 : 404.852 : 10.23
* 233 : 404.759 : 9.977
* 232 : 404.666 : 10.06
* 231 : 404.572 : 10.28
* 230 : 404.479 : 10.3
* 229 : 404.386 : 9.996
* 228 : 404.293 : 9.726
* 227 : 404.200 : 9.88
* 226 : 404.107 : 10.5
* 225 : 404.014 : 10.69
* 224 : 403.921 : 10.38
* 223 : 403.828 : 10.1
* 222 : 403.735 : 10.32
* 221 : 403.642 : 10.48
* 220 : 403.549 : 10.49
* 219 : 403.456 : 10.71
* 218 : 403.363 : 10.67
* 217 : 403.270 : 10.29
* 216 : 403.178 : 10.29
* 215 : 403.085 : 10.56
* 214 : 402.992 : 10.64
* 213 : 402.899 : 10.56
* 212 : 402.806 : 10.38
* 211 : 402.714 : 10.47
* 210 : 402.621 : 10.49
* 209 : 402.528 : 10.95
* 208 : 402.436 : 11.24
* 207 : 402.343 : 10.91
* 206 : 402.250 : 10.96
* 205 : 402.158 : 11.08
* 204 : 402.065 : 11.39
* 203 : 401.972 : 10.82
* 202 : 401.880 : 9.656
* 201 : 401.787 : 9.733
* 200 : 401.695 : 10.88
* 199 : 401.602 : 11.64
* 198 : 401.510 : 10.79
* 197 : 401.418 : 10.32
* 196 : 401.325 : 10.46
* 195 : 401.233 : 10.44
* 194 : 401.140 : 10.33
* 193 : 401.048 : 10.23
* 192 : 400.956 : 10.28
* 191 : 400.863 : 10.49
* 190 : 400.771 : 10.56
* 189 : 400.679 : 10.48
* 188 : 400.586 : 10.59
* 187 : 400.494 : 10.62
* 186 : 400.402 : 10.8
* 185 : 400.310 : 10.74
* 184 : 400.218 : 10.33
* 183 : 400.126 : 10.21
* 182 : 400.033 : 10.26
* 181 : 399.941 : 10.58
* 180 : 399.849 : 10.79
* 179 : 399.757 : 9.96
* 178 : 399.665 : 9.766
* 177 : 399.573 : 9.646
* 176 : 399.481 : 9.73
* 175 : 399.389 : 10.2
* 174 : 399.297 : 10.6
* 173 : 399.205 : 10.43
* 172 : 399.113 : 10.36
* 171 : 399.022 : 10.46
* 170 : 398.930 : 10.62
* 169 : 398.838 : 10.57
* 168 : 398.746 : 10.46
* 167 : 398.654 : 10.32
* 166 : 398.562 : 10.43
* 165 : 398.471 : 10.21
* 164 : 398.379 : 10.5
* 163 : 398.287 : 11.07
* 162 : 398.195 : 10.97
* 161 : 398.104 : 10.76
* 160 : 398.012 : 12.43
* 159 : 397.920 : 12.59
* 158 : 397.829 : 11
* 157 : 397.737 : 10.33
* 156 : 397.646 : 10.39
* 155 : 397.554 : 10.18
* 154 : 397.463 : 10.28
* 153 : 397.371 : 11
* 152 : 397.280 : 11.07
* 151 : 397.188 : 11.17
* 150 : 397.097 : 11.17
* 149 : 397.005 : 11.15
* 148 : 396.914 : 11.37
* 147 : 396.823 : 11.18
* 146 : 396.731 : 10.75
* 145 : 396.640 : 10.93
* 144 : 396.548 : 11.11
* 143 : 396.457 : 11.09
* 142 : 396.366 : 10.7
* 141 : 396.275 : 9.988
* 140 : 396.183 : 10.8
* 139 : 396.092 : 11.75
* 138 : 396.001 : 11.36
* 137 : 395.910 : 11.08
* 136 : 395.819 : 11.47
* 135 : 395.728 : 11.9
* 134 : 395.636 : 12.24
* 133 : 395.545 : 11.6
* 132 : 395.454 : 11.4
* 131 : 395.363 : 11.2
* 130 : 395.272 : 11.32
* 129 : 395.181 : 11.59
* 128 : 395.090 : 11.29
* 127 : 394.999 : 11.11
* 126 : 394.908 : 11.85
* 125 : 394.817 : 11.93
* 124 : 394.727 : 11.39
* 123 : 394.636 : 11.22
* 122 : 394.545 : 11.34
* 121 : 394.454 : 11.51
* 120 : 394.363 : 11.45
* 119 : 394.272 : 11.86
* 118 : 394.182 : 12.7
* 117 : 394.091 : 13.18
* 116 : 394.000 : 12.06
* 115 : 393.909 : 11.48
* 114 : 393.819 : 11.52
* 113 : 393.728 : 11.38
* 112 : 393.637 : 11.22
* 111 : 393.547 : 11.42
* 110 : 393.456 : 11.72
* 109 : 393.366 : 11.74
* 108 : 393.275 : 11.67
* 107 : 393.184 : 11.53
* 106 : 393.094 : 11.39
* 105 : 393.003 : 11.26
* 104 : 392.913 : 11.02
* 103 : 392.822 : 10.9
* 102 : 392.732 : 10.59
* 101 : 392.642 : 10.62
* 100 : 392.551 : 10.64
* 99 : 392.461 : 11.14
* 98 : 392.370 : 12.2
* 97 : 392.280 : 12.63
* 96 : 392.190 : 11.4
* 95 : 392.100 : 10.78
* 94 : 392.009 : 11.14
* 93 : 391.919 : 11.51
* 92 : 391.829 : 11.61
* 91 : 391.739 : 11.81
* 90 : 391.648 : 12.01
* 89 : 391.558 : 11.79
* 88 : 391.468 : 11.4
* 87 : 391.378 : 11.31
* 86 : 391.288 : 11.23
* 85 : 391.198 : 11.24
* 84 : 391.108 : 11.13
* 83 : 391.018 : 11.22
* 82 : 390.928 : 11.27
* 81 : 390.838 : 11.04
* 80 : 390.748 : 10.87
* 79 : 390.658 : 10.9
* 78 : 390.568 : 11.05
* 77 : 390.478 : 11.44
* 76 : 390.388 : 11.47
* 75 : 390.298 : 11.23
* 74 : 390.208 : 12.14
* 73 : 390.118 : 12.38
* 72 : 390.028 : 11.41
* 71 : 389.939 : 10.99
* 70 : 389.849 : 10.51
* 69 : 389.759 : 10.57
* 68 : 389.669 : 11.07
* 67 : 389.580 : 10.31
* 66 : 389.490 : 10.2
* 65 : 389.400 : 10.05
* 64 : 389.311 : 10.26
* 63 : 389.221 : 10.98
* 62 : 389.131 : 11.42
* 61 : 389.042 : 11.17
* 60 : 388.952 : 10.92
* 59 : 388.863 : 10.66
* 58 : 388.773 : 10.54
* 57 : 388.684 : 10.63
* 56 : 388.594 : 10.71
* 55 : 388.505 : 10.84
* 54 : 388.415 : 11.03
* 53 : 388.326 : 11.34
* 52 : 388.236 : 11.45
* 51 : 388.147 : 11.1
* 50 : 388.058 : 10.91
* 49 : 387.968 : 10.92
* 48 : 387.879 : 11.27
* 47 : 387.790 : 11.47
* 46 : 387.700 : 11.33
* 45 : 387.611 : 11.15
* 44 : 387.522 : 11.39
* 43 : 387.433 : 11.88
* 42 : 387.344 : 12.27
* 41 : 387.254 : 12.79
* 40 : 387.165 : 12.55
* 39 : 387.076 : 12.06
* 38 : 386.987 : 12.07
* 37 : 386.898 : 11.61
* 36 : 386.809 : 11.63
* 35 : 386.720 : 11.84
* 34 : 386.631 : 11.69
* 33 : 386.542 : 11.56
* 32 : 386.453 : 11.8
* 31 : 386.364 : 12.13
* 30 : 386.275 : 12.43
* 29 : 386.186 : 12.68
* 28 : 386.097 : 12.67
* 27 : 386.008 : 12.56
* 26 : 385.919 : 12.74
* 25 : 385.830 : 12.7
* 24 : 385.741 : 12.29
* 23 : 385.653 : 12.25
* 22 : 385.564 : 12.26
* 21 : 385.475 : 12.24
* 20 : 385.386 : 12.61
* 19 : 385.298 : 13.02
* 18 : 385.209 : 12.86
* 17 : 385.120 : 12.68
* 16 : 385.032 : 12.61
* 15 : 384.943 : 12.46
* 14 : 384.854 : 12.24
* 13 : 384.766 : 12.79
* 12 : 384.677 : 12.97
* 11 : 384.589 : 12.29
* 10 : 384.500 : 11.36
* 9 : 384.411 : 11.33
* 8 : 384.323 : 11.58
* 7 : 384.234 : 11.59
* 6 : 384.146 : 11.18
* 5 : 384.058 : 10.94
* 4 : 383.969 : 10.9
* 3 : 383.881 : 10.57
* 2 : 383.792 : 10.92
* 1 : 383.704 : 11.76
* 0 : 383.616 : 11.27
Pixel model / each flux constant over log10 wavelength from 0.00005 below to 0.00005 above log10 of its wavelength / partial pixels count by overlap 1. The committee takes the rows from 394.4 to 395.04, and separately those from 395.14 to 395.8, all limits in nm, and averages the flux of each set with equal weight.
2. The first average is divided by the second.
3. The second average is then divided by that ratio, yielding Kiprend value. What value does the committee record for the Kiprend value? 11.7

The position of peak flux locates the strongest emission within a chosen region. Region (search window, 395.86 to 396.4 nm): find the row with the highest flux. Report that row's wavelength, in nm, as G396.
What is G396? 396.092 nm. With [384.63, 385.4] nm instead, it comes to 385.298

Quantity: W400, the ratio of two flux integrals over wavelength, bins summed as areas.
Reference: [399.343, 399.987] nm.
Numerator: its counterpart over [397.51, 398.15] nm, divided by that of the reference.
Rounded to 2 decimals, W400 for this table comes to 1.09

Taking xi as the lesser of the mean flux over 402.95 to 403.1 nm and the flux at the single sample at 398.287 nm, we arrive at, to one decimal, 10.6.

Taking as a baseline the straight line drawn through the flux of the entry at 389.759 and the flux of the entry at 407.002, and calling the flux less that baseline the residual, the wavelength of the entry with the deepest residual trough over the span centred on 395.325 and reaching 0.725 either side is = 395.910 nm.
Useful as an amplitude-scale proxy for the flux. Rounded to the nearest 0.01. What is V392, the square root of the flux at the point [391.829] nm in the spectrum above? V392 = 3.41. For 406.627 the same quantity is 3.33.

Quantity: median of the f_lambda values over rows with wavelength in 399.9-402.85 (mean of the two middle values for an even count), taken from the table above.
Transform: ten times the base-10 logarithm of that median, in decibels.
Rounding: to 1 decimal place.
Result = 10.2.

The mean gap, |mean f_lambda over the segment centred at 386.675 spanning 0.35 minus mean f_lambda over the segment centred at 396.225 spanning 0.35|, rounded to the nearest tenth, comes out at 0.9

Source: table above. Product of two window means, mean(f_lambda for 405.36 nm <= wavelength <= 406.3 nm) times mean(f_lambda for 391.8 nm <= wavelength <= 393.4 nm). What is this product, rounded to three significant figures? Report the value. 113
